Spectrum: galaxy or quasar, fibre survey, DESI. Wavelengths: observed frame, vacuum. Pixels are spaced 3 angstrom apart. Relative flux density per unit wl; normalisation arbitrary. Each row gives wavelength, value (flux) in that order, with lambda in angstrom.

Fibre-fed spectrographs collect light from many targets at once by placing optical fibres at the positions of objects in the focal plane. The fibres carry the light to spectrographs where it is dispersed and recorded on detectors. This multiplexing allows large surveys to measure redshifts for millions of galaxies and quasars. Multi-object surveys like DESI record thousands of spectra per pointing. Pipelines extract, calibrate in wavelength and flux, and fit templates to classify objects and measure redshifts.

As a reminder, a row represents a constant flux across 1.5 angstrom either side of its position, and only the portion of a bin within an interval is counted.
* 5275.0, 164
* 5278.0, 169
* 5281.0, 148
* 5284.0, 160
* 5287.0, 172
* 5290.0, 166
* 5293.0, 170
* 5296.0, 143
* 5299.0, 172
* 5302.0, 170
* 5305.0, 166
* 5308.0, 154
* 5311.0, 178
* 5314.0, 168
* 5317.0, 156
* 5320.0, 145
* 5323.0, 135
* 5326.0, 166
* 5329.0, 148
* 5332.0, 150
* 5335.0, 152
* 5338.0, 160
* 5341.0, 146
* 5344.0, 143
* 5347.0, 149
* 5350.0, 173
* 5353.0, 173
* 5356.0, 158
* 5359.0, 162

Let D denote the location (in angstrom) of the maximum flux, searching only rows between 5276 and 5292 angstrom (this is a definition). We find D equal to 5287.0 angstrom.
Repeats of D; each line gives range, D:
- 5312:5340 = 5314.0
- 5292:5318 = 5311.0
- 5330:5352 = 5350.0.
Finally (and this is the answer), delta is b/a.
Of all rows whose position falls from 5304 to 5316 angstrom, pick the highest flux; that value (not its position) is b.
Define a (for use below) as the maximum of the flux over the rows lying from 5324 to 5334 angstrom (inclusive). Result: 1.07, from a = 166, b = 178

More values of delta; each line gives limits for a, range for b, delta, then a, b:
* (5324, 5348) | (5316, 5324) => 0.94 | 166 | 156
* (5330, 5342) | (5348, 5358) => 1.08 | 160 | 173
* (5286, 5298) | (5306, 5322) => 1.03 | 172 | 178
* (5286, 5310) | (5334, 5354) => 1.01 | 172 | 173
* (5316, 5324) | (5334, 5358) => 1.11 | 156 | 173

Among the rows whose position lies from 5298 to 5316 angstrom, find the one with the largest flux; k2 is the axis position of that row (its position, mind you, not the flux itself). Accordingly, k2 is 5311.0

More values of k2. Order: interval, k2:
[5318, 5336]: 5326.0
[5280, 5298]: 5287.0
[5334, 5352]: 5350.0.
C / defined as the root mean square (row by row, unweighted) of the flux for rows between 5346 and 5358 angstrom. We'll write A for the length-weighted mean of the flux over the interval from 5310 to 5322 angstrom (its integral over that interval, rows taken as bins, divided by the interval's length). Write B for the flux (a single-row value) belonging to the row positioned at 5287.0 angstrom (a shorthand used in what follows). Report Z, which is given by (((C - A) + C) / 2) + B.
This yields 256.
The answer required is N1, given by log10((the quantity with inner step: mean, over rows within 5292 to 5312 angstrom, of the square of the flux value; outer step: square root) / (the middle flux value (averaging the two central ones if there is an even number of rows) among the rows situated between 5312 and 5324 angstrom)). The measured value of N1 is 0.04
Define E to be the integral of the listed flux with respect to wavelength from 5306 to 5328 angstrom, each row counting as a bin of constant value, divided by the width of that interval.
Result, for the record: 157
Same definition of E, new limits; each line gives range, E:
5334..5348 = 150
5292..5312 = 164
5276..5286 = 160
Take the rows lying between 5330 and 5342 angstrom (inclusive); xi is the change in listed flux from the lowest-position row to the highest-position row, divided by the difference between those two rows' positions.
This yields -0.4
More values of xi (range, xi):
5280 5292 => 2.0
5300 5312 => 0.9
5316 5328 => 1.1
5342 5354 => 3.3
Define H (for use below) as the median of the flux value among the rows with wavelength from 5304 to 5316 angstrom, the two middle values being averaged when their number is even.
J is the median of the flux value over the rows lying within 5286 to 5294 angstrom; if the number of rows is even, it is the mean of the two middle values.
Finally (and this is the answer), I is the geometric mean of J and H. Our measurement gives 168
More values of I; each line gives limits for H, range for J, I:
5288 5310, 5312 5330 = 159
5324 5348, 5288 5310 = 158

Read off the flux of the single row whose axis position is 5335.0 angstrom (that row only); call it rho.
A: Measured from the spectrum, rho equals 152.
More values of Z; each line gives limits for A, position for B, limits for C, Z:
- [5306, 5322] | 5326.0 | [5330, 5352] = 240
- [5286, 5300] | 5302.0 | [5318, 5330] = 237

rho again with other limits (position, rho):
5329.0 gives 148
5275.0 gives 164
